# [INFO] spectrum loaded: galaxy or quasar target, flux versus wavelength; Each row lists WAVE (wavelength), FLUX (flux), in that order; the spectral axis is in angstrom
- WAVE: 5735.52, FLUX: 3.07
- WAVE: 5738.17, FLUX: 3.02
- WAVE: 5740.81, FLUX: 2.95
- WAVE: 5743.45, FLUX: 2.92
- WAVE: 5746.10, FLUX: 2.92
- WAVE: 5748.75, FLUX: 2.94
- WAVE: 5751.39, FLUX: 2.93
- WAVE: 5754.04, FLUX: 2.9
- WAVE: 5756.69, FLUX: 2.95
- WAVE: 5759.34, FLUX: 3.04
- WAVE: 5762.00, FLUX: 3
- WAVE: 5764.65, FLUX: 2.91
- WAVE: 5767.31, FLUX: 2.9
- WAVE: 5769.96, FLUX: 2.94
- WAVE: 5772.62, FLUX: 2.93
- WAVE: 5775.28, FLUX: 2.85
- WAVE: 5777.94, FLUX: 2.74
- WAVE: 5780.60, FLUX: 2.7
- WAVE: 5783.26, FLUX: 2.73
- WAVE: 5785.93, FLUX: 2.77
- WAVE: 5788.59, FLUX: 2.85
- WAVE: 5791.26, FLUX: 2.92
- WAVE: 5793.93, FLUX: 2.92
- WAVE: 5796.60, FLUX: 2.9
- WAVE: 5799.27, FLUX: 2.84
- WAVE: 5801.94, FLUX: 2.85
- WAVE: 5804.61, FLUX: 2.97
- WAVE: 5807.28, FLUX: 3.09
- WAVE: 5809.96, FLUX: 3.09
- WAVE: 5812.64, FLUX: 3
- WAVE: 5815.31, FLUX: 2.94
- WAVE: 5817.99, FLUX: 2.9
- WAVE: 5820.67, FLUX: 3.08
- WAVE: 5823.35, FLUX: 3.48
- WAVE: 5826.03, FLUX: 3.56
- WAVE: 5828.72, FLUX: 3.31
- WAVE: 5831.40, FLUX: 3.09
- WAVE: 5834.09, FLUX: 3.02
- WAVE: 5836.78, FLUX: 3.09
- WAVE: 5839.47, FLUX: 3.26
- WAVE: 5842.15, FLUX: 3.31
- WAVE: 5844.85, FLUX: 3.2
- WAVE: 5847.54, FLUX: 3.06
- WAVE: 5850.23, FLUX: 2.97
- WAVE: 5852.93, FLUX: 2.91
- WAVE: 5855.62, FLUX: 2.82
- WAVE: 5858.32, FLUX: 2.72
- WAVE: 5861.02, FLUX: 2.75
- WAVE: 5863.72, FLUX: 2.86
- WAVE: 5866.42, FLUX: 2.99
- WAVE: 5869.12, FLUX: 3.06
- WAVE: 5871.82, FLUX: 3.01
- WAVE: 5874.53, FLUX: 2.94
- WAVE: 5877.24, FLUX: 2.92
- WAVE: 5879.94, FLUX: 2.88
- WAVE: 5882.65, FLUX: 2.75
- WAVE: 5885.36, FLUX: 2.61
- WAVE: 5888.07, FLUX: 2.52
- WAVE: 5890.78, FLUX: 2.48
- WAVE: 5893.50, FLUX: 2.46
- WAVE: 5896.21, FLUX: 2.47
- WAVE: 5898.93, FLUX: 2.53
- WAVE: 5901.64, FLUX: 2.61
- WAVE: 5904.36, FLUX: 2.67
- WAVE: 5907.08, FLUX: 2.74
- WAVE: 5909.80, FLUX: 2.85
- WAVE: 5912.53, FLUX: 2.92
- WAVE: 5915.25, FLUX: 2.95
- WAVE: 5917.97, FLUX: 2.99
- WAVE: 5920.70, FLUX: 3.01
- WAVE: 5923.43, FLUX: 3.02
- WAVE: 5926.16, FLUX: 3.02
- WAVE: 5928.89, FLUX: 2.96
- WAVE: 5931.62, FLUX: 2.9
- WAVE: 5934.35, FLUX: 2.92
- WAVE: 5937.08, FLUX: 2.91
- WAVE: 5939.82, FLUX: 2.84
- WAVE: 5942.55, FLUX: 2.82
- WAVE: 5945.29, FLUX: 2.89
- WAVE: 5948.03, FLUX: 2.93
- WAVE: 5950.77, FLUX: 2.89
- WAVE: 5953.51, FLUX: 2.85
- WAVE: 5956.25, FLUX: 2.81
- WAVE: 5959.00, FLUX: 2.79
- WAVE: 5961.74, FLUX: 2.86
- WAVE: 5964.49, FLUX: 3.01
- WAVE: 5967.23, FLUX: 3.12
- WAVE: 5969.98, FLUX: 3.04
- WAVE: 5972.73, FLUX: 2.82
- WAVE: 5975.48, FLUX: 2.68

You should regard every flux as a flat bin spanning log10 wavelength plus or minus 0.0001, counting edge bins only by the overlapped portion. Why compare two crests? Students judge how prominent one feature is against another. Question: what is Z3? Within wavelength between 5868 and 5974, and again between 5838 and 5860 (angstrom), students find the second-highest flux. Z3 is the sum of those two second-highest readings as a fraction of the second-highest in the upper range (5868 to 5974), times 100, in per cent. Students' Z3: 207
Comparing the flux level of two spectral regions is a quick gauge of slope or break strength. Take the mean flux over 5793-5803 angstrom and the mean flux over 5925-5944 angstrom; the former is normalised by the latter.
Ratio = 0.99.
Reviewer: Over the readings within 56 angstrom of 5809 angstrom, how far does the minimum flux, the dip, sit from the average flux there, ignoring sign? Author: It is 0.28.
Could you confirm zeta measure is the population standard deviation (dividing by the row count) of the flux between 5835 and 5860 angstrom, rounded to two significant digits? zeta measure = 0.19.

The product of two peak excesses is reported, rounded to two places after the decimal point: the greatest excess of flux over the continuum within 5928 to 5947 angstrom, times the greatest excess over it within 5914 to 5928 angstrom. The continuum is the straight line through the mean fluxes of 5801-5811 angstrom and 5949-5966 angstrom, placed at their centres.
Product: 0.01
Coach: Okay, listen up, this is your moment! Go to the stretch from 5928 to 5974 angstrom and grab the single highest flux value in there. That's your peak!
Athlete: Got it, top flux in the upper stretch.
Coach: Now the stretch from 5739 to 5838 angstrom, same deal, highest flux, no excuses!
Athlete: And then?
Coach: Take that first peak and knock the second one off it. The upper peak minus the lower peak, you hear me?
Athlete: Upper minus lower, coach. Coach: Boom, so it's -0.4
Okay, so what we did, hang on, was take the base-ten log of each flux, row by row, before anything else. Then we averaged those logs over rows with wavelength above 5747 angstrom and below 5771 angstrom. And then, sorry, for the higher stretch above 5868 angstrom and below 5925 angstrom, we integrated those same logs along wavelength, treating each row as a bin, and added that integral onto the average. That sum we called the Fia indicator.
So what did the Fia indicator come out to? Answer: 26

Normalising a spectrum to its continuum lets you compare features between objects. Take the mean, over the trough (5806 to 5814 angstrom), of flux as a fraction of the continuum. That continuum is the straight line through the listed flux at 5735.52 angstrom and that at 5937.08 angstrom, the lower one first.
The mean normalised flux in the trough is 1.02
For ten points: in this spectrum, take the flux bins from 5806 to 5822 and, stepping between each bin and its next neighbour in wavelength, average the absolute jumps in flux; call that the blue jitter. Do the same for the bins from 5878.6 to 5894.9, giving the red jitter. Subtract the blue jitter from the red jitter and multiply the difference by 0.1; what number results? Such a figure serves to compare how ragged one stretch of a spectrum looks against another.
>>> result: 0.0010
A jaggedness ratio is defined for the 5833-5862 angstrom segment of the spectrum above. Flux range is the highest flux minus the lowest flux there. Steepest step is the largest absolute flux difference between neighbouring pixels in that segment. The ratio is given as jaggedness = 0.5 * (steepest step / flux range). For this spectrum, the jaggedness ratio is 0.144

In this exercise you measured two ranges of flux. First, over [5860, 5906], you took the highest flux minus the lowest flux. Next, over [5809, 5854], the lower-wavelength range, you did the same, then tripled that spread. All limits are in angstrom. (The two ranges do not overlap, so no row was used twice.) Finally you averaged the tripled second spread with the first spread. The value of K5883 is 1.3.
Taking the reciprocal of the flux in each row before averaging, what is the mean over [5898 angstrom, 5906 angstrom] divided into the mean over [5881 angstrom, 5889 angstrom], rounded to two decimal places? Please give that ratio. 0.99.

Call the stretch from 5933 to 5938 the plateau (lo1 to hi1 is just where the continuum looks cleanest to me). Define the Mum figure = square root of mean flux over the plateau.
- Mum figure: 1.71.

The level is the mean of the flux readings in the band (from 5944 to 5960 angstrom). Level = 2.86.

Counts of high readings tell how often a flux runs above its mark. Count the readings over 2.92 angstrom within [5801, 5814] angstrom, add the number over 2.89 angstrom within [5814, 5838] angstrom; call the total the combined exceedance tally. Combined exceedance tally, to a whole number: 13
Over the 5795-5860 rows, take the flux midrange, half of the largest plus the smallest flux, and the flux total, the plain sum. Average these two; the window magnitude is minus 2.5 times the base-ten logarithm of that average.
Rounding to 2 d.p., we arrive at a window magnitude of -3.96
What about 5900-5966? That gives -3.89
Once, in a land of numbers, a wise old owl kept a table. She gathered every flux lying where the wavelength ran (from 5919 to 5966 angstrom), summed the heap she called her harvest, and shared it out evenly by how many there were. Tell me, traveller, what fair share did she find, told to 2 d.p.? 2.91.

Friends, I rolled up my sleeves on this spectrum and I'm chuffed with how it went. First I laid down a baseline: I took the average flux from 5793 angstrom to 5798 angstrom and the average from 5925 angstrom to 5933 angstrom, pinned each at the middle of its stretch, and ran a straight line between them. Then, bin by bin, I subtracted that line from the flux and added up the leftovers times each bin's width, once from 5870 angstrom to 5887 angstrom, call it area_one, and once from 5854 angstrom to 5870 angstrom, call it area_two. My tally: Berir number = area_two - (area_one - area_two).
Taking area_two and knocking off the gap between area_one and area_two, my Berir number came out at -0.8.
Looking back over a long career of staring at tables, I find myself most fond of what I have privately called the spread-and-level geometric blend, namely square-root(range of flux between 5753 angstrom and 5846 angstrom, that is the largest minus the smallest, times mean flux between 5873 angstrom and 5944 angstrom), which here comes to 1.6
